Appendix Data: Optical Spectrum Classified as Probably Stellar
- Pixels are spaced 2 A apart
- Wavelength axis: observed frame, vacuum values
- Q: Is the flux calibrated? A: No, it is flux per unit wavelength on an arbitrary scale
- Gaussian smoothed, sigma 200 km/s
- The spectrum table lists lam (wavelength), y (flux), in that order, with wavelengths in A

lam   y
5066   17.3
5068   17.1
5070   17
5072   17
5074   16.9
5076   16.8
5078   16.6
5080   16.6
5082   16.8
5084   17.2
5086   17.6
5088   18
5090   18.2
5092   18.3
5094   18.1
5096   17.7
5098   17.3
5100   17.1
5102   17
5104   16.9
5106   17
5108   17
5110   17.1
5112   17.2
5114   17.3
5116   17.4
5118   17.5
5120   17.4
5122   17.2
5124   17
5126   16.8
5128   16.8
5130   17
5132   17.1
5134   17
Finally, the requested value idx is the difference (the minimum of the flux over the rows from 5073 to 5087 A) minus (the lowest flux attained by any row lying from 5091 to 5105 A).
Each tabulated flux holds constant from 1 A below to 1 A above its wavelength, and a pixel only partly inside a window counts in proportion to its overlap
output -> -0.30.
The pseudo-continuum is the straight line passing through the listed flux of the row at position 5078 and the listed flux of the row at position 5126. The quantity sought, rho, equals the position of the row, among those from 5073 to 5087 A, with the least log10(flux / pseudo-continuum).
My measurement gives 5080 A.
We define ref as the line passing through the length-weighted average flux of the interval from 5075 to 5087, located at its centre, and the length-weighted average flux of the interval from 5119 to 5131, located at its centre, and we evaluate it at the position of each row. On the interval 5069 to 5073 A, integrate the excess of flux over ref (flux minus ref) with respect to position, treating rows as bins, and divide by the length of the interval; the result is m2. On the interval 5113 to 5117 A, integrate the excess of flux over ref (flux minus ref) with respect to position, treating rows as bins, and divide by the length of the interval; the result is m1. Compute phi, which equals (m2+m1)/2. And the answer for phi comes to 0.21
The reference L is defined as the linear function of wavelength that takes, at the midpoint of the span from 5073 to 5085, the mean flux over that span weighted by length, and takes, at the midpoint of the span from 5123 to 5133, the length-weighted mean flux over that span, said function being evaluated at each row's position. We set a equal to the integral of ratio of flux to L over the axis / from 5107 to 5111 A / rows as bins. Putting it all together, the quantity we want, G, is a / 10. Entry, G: 0.404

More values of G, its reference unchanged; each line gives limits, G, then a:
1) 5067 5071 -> 0.406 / 4.06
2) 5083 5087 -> 0.414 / 4.14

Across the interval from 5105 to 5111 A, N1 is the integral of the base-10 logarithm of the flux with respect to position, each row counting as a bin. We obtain 7.39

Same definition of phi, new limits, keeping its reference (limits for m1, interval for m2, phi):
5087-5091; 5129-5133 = 0.58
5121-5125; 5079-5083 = -0.08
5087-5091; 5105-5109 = 0.58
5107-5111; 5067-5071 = 0.10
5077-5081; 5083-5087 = 0.06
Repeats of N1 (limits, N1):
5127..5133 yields 7.38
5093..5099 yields 7.49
